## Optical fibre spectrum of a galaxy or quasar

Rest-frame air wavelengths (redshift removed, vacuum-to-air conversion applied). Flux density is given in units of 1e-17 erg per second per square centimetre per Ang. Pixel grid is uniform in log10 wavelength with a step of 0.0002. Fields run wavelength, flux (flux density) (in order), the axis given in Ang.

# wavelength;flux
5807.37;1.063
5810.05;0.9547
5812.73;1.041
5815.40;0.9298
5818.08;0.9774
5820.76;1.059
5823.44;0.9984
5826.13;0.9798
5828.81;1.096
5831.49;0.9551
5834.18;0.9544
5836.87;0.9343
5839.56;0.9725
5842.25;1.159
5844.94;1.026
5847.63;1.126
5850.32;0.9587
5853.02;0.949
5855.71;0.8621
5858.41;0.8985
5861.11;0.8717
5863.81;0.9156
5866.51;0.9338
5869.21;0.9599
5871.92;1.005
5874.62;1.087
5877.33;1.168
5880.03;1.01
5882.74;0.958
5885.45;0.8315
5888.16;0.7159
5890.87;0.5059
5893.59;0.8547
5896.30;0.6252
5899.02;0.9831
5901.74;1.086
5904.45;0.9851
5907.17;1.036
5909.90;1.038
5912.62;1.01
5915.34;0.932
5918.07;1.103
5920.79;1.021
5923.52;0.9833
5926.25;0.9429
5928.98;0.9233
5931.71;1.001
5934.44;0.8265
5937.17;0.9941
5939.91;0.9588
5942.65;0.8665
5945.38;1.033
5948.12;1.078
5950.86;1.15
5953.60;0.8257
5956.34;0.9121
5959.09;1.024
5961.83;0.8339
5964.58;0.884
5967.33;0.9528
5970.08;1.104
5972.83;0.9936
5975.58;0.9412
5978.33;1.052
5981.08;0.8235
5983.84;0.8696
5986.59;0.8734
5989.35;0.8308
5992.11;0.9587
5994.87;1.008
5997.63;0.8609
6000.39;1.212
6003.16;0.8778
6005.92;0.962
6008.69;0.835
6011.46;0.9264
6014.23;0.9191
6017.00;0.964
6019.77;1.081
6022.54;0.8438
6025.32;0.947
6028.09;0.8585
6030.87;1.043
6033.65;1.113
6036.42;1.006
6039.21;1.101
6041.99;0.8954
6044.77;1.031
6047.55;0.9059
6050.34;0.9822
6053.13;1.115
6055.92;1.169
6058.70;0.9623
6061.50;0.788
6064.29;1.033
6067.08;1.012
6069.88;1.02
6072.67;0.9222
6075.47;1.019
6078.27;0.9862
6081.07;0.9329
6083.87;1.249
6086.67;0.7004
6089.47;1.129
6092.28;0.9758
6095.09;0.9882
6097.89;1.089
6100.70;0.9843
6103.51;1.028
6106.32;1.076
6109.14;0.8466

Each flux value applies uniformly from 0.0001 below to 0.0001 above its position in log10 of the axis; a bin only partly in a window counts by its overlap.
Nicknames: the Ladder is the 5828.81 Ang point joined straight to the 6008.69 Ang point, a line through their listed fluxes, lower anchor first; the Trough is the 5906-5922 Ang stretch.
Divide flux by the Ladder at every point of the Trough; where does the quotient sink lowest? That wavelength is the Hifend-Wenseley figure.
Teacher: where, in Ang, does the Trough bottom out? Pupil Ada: 5915.34 Ang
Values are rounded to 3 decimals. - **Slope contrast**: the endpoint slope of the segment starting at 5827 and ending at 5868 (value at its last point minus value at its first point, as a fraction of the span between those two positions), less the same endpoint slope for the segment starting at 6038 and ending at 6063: 0.010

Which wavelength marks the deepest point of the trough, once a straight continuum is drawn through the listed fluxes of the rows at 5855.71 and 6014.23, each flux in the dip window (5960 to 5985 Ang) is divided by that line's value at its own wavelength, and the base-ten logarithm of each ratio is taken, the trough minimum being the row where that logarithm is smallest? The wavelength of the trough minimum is 5981.08 Ang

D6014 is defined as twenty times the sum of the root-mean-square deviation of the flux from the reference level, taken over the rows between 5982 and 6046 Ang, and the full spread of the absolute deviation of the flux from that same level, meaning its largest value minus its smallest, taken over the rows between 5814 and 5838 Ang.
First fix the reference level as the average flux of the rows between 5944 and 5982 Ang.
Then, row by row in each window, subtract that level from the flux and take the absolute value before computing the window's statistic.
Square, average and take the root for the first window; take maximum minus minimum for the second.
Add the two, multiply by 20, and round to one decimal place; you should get 4.4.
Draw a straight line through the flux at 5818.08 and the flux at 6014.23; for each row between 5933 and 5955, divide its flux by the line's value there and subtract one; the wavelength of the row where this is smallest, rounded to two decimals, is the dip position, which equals 5934.44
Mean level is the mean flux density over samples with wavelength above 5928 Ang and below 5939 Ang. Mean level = 0.94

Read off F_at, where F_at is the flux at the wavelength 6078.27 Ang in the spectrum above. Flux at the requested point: 0.9862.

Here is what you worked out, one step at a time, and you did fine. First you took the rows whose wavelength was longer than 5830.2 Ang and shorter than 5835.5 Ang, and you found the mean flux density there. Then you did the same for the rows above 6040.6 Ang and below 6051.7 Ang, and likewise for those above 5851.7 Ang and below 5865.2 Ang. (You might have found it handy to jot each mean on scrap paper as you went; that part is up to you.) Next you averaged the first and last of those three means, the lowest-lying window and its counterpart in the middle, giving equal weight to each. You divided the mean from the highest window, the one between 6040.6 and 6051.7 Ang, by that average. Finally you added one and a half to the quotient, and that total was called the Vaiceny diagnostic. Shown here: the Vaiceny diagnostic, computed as 2.53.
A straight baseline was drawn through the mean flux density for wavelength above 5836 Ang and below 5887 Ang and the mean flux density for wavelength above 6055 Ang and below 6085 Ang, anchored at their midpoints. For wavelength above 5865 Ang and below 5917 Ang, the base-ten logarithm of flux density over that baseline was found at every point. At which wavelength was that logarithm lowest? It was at 5890.87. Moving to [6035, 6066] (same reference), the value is 6061.50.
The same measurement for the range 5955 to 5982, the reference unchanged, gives 5981.08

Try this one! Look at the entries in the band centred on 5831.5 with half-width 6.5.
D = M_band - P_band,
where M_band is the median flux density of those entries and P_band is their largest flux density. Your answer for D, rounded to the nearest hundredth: -0.14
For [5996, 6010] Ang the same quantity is -0.33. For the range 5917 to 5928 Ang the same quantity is -0.10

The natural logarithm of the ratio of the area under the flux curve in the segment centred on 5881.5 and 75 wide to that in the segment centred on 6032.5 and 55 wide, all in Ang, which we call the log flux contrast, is 0.3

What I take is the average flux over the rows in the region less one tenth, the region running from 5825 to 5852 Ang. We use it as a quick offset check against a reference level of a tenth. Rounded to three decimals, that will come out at 0.916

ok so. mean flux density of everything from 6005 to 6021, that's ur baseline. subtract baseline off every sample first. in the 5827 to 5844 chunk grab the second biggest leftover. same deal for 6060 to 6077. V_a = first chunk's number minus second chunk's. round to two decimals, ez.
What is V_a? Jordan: 0.08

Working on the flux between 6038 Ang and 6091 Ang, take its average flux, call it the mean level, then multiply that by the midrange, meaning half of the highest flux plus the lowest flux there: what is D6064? 0.972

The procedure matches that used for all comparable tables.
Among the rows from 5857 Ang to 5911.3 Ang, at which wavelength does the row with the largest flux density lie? 5877.33 Ang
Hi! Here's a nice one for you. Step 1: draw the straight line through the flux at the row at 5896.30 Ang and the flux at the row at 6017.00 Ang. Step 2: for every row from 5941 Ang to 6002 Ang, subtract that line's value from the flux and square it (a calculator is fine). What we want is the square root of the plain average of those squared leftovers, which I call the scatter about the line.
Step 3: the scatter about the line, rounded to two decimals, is 0.17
